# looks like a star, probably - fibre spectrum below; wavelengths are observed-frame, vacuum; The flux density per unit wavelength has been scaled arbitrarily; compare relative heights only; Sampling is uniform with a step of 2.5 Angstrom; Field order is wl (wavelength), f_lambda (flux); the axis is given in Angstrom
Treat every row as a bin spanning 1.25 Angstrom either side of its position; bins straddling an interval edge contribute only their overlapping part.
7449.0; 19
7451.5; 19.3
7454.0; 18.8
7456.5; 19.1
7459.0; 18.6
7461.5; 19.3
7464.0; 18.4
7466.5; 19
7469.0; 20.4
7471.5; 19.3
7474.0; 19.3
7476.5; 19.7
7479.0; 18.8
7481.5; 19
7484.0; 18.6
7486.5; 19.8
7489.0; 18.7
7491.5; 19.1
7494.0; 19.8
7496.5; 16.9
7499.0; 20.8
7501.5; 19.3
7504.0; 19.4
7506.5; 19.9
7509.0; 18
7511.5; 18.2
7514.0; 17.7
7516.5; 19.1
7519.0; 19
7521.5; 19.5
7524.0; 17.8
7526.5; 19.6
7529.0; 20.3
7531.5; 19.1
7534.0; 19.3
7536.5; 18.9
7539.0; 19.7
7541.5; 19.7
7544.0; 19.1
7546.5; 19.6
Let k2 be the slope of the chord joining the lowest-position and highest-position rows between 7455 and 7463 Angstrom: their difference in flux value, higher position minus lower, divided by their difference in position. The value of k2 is 0.040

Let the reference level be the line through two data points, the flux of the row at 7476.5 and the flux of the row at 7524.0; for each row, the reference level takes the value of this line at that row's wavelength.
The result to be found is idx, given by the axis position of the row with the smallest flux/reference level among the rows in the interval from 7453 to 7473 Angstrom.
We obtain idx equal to 7464.0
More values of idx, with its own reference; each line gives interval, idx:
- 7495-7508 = 7496.5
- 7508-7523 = 7514.0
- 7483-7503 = 7496.5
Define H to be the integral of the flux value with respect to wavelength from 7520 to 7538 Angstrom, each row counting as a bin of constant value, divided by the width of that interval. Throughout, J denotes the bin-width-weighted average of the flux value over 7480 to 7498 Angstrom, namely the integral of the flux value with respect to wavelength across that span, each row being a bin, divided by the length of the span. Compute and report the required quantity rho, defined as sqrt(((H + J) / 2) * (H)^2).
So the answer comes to 83.9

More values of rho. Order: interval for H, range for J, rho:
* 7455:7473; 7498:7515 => 83.7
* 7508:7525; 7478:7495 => 80.2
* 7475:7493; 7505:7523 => 83.2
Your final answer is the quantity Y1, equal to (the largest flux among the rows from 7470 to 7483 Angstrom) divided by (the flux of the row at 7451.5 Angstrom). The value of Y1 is 1.02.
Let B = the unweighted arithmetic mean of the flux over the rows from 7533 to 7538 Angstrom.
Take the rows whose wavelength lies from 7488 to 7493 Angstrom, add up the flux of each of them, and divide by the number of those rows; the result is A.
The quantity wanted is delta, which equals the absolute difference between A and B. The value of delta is 0.2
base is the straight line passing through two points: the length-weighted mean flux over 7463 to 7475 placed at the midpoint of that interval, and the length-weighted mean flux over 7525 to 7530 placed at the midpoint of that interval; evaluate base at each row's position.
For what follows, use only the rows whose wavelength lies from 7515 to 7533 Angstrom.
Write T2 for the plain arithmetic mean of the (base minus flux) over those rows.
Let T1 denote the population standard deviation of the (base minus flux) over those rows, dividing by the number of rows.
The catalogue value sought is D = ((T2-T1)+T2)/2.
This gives 0.25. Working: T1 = 0.69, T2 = 0.59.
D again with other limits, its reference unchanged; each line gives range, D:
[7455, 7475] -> -0.18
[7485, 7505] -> -0.22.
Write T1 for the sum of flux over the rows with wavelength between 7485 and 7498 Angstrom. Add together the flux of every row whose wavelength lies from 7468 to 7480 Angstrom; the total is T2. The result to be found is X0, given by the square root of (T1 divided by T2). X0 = 0.98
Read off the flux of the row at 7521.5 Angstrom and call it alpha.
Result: 19.5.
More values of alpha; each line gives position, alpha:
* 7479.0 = 18.8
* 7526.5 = 19.6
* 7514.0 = 17.7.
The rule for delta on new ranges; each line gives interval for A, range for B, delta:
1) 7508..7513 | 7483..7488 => 1.1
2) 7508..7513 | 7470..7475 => 1.2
